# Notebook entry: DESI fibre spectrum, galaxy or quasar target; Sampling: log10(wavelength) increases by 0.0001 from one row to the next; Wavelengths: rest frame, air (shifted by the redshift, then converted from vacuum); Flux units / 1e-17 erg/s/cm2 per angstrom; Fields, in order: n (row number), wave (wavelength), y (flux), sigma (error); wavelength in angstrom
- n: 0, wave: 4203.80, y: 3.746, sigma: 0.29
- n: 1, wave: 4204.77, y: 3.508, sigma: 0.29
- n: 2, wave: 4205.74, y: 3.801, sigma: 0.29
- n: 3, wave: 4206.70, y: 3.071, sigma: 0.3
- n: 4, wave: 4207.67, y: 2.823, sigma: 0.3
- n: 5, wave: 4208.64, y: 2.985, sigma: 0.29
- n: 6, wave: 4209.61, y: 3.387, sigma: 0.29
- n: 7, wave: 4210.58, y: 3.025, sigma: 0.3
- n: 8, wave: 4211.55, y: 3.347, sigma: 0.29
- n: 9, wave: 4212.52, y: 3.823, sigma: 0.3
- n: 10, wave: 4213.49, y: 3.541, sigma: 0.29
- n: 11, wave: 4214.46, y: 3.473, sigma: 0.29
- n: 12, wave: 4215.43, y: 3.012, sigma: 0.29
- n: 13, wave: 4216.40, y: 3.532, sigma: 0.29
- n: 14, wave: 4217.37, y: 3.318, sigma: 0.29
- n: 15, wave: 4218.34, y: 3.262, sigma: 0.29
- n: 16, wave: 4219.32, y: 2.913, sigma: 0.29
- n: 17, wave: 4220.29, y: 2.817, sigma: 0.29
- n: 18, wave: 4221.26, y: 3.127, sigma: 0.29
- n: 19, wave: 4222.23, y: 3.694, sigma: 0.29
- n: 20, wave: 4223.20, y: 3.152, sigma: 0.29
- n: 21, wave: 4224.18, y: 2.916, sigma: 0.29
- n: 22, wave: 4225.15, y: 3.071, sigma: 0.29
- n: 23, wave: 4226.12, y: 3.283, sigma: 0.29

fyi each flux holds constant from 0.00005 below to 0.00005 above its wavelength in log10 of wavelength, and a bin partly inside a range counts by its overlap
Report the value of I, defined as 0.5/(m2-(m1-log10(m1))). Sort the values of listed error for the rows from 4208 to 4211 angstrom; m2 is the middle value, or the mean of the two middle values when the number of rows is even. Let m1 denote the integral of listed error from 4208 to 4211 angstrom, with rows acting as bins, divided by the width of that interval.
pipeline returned -0.933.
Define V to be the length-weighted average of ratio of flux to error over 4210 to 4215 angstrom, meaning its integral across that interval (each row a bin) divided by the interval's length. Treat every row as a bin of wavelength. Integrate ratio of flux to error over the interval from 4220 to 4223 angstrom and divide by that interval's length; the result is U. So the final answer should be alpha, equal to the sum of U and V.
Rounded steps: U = 11.2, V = 11.7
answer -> 22.9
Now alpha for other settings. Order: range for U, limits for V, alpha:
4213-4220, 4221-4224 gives 22.7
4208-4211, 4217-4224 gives 21.5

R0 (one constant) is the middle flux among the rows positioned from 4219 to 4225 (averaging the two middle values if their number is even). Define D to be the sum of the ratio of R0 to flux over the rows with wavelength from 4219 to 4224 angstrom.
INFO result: 4.85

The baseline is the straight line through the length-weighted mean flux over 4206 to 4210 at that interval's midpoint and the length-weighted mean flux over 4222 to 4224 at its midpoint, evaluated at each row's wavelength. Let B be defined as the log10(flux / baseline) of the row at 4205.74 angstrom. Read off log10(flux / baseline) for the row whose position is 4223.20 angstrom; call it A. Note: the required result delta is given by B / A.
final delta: -4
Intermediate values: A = -0.021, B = 0.092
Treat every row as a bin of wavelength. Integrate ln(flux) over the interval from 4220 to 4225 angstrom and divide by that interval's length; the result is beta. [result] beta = 1.14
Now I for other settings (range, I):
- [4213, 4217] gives -0.930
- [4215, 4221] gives -0.930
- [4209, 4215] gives -0.933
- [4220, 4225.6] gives -0.930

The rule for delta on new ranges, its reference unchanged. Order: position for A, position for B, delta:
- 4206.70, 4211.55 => -12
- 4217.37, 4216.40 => 3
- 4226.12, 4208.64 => 2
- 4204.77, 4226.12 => 0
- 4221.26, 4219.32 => 2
